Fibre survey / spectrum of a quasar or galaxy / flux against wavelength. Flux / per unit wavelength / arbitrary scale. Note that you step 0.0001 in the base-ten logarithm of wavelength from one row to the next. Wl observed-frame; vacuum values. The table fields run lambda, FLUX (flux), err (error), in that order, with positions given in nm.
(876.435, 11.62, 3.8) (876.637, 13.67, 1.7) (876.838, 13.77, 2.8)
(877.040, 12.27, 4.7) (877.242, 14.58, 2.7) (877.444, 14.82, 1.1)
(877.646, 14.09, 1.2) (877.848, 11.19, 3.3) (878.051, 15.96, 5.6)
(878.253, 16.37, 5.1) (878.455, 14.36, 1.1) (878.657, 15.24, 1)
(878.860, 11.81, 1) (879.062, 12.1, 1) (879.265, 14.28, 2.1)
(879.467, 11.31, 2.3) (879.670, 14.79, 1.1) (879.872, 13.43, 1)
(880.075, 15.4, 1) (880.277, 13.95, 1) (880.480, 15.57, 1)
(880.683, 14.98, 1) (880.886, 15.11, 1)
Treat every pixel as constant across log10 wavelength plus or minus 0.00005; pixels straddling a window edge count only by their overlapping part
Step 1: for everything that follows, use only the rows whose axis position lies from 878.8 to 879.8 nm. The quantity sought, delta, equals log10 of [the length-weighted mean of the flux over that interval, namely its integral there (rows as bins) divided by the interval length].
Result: 1.11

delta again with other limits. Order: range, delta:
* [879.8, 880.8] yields 1.17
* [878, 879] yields 1.16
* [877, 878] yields 1.13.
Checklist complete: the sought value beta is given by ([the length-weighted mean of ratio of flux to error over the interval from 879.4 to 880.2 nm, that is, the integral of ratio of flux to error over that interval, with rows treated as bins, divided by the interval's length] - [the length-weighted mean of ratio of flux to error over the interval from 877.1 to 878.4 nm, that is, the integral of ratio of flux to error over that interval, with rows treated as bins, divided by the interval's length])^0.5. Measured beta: 2.3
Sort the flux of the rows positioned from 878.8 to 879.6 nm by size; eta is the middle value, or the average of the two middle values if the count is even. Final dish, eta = 12.0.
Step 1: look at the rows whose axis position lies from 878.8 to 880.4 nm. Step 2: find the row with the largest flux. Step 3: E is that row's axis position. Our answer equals 880.075 nm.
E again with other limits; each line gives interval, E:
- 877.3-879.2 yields 878.253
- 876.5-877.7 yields 877.444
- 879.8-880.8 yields 880.480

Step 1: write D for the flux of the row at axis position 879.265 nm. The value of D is 14.28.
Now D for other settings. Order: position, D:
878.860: 11.81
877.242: 14.58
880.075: 15.4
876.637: 13.67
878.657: 15.24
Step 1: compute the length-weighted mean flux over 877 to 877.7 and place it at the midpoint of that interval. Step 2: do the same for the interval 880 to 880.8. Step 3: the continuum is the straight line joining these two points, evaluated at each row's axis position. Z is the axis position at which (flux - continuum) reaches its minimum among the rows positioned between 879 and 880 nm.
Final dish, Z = 879.467 nm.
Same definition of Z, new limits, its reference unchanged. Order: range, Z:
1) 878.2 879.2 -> 878.860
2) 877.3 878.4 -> 877.848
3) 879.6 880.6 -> 879.872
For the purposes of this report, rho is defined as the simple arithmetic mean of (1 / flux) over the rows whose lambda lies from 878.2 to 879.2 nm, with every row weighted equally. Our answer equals 0.073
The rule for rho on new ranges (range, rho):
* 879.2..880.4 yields 0.073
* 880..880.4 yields 0.068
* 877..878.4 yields 0.072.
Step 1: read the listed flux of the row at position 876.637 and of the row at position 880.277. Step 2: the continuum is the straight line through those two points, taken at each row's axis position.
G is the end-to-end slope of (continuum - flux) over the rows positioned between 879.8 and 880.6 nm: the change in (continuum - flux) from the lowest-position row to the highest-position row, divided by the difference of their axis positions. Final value -3.4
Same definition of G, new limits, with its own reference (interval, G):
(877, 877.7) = -2.9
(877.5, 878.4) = -3.7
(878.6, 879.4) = 1.7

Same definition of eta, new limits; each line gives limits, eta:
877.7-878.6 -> 15.2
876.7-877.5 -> 14.2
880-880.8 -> 15.2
